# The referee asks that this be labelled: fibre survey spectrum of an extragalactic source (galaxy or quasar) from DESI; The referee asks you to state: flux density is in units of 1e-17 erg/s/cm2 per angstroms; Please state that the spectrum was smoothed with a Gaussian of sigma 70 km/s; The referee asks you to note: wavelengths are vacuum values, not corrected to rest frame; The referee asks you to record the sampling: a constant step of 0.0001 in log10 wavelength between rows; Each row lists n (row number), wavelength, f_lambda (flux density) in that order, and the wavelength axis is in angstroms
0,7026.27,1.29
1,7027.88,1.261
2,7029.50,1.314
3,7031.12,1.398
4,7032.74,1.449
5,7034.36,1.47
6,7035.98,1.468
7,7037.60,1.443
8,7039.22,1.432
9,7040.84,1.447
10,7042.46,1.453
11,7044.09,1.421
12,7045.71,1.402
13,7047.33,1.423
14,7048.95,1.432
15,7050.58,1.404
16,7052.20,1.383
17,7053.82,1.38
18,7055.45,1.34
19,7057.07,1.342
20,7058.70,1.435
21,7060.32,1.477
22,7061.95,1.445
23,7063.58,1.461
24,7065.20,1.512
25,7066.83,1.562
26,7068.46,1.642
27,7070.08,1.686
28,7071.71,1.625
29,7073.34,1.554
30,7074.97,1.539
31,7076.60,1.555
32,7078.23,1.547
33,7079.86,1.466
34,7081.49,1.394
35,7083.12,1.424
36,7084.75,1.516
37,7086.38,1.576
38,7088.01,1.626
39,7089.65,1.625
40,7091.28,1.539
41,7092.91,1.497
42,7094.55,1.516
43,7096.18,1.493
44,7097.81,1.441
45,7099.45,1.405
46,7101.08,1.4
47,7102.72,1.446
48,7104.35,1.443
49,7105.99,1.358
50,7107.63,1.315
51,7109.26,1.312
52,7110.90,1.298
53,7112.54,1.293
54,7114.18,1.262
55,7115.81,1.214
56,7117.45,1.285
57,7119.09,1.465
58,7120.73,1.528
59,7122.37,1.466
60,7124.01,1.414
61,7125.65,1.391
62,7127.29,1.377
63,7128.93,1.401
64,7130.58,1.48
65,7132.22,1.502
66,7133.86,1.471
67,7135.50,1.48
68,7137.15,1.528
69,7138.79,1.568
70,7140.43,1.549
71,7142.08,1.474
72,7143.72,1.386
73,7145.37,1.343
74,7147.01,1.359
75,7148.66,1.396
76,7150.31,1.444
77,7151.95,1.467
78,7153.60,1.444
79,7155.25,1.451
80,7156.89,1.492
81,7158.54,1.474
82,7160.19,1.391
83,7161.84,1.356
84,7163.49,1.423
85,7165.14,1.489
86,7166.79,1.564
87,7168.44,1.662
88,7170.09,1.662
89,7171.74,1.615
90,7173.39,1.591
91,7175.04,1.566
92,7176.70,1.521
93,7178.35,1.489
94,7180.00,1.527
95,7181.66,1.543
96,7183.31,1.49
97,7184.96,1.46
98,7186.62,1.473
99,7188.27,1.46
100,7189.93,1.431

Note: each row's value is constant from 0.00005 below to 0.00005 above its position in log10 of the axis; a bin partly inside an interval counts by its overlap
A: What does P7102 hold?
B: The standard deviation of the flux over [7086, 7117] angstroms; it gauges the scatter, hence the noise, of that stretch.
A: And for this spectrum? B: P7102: 0.12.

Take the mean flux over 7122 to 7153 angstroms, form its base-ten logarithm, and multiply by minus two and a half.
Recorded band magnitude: -0.401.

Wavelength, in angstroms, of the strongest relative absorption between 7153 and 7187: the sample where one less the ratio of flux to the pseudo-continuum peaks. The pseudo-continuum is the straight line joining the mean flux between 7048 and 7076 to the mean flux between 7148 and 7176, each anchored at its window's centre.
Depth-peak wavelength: 7161.84 angstroms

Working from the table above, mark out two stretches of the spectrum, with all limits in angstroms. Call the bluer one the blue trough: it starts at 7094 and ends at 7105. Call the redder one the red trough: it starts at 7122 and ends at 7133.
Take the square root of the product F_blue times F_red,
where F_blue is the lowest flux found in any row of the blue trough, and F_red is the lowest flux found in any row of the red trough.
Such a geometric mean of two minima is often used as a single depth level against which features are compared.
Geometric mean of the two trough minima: 1.39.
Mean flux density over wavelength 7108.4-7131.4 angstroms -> 1.37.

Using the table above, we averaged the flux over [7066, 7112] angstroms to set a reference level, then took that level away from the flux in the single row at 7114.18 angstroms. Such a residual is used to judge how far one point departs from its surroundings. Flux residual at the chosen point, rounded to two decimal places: -0.23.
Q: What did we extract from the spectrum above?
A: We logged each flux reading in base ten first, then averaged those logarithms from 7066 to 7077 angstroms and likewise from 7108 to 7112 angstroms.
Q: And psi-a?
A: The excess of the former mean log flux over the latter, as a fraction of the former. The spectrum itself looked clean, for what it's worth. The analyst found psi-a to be 0.43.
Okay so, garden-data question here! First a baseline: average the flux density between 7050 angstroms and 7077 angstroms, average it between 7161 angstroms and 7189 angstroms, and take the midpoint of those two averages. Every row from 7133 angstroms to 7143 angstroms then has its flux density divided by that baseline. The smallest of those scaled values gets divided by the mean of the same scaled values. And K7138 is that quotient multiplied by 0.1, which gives 0.0973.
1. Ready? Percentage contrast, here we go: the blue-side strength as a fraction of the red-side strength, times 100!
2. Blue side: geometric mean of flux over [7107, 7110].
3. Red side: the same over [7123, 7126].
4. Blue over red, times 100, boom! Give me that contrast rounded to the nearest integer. 94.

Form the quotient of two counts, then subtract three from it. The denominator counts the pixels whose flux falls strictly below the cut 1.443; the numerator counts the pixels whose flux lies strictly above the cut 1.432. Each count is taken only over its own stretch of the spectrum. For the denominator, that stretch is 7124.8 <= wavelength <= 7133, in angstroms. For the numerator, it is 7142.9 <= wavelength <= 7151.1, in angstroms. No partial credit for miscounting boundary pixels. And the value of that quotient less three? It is -2.7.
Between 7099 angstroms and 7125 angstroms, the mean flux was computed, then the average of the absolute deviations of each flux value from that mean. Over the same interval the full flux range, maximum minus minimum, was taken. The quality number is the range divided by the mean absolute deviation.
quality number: 4.1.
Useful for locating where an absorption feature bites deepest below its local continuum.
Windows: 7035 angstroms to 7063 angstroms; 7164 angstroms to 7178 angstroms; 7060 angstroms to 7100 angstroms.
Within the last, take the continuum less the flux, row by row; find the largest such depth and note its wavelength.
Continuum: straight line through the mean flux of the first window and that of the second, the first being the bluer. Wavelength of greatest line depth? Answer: 7099.45 angstroms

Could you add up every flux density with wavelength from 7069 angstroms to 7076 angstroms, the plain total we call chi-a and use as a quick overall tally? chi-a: 6.40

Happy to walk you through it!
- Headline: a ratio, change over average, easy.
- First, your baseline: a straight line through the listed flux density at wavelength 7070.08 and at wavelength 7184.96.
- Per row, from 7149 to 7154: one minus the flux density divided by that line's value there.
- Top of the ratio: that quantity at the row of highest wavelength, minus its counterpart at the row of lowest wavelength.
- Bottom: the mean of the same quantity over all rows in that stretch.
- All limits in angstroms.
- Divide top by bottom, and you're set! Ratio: -0.1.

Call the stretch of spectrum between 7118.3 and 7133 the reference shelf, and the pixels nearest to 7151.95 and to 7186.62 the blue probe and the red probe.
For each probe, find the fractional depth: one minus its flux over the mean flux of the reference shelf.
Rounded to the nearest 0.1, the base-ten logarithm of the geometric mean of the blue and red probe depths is -1.8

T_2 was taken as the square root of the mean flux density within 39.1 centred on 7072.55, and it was 1.23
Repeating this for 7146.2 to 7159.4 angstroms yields 1.20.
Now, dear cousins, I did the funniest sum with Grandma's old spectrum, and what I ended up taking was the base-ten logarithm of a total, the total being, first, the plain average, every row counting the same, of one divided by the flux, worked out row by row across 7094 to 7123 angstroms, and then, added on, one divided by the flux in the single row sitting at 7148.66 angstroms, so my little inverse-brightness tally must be 0.159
